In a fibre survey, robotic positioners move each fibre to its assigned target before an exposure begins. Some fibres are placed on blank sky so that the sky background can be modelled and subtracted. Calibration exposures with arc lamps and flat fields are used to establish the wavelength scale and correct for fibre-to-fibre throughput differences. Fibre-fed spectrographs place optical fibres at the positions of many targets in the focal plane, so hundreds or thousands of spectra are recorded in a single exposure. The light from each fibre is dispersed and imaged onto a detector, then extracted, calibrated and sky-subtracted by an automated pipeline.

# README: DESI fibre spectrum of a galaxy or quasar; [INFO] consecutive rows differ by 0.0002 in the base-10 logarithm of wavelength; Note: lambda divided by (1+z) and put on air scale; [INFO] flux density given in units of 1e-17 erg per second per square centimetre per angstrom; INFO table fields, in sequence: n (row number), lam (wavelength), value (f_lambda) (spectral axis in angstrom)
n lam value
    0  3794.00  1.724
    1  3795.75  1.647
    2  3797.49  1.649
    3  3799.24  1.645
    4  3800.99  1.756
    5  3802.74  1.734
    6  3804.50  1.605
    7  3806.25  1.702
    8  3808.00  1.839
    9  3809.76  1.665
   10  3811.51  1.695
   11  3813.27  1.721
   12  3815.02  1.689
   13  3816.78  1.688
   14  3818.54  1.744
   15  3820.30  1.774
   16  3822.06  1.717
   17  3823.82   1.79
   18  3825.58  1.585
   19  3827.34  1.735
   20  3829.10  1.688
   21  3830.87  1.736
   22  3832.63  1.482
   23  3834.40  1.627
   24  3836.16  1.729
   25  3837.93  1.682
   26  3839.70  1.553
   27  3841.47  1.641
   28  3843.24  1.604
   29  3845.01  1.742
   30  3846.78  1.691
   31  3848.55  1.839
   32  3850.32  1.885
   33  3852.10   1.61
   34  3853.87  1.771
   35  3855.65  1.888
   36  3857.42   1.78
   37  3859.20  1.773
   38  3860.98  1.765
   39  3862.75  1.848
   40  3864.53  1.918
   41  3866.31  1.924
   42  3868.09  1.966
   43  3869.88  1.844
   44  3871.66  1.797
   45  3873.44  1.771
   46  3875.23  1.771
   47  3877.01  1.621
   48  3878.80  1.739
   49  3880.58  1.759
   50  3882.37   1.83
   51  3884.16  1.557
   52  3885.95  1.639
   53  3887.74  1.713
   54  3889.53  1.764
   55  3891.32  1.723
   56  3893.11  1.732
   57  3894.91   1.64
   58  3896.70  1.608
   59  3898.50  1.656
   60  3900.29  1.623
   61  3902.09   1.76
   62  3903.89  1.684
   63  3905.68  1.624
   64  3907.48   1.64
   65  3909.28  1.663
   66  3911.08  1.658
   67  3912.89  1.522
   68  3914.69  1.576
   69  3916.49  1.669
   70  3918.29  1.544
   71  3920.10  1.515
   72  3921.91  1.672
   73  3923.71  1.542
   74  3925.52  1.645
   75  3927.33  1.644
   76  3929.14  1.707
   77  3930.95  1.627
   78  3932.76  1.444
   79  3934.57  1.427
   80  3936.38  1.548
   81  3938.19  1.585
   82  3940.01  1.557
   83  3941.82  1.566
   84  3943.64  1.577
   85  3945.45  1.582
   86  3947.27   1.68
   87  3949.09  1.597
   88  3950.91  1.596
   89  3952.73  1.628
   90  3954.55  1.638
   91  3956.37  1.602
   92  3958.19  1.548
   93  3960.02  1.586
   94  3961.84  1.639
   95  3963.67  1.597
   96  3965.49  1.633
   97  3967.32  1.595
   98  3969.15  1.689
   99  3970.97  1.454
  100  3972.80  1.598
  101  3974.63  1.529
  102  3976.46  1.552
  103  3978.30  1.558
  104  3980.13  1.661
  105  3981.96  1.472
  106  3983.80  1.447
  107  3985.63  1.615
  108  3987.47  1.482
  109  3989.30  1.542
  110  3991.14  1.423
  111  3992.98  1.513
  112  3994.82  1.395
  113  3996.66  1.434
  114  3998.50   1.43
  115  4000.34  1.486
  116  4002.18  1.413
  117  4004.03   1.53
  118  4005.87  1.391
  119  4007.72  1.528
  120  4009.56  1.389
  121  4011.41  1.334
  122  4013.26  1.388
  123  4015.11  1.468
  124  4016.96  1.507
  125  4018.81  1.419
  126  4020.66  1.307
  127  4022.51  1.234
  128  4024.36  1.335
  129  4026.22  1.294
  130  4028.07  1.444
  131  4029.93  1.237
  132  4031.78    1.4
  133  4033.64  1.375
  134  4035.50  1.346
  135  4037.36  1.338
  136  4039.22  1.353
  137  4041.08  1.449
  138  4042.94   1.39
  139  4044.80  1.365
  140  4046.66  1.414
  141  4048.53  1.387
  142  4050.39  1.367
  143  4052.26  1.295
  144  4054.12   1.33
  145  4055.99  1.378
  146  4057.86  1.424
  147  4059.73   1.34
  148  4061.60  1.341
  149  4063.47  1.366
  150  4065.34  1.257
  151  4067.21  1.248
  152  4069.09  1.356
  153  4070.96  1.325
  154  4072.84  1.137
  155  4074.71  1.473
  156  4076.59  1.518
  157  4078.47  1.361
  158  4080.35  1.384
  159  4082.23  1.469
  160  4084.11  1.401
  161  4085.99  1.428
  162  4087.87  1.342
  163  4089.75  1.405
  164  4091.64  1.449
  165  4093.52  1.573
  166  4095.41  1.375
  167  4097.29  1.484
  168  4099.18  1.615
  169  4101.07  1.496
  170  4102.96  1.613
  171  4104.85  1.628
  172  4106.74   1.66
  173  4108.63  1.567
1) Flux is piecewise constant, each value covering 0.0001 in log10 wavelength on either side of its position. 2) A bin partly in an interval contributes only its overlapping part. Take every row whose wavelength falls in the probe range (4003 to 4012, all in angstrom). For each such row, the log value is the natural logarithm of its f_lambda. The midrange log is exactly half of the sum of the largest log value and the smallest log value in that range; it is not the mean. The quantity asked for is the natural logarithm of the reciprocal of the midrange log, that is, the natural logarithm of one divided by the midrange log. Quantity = 1.0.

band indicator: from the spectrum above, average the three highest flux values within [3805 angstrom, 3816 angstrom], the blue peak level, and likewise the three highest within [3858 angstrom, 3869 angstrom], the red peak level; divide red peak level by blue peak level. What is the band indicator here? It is 1.10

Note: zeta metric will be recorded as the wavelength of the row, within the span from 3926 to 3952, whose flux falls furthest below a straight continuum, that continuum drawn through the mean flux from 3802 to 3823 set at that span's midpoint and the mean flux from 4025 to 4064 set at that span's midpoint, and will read 3934.57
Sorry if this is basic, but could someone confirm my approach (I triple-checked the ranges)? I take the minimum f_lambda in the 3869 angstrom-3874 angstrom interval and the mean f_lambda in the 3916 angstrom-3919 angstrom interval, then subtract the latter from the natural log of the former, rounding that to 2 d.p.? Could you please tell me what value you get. -1.03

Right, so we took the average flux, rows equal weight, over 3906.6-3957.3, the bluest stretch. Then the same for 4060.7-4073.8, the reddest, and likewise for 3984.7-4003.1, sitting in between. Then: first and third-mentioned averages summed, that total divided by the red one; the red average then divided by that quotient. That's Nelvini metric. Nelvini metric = 0.54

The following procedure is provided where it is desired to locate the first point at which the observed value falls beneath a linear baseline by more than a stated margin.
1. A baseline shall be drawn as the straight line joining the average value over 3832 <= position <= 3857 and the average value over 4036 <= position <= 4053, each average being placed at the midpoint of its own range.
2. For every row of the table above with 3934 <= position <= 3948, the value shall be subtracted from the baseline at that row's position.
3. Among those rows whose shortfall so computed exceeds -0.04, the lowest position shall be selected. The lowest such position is 3934.57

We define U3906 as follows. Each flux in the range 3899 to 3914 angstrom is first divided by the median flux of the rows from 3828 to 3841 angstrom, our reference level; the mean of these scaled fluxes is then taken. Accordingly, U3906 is 0.98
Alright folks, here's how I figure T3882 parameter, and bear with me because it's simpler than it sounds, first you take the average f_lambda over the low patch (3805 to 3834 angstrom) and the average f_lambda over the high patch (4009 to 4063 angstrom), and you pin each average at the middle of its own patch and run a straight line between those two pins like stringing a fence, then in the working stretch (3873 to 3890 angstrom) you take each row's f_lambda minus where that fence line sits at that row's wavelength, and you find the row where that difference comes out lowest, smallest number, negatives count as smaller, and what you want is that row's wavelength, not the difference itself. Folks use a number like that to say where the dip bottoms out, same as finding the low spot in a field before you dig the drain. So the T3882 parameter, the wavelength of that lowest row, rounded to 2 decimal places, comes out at 3884.16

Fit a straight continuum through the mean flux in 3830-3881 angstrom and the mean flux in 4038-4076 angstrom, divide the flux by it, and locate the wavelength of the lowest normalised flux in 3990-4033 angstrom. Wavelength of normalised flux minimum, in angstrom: 4022.51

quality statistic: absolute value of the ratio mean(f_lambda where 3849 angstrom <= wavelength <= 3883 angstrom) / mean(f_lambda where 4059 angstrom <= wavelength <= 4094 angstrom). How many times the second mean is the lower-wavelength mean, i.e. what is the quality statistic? 1.31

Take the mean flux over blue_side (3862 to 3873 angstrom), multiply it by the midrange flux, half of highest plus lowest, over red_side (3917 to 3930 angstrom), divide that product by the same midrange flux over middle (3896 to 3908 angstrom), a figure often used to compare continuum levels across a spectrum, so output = 1.80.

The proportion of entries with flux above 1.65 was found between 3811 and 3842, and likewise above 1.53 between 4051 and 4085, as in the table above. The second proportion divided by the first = 0.0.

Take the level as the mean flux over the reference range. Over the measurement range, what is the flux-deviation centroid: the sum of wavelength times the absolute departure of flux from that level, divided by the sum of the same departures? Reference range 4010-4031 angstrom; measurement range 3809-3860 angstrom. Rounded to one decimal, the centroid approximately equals 3835.4 angstrom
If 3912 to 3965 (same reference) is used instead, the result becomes 3938.8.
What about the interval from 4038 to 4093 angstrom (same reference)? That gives 4069.4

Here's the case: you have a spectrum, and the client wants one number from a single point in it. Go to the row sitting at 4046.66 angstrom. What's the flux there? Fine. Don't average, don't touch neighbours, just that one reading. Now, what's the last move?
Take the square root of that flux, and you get 1.19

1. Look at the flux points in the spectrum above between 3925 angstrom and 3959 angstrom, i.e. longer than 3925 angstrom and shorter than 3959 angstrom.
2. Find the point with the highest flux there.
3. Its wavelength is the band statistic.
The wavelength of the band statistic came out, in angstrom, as 3929.14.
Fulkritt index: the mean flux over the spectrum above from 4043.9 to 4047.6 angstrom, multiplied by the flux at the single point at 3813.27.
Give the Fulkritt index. 2.39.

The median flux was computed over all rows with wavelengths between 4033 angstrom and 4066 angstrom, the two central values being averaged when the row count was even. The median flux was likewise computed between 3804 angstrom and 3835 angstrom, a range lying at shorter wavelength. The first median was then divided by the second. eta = 0.80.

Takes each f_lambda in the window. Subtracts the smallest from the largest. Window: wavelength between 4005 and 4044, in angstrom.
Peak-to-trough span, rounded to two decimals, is 0.29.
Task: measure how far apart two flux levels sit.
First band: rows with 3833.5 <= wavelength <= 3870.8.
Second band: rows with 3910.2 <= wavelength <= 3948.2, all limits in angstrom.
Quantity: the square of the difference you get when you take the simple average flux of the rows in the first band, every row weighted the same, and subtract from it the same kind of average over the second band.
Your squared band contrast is 0.033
